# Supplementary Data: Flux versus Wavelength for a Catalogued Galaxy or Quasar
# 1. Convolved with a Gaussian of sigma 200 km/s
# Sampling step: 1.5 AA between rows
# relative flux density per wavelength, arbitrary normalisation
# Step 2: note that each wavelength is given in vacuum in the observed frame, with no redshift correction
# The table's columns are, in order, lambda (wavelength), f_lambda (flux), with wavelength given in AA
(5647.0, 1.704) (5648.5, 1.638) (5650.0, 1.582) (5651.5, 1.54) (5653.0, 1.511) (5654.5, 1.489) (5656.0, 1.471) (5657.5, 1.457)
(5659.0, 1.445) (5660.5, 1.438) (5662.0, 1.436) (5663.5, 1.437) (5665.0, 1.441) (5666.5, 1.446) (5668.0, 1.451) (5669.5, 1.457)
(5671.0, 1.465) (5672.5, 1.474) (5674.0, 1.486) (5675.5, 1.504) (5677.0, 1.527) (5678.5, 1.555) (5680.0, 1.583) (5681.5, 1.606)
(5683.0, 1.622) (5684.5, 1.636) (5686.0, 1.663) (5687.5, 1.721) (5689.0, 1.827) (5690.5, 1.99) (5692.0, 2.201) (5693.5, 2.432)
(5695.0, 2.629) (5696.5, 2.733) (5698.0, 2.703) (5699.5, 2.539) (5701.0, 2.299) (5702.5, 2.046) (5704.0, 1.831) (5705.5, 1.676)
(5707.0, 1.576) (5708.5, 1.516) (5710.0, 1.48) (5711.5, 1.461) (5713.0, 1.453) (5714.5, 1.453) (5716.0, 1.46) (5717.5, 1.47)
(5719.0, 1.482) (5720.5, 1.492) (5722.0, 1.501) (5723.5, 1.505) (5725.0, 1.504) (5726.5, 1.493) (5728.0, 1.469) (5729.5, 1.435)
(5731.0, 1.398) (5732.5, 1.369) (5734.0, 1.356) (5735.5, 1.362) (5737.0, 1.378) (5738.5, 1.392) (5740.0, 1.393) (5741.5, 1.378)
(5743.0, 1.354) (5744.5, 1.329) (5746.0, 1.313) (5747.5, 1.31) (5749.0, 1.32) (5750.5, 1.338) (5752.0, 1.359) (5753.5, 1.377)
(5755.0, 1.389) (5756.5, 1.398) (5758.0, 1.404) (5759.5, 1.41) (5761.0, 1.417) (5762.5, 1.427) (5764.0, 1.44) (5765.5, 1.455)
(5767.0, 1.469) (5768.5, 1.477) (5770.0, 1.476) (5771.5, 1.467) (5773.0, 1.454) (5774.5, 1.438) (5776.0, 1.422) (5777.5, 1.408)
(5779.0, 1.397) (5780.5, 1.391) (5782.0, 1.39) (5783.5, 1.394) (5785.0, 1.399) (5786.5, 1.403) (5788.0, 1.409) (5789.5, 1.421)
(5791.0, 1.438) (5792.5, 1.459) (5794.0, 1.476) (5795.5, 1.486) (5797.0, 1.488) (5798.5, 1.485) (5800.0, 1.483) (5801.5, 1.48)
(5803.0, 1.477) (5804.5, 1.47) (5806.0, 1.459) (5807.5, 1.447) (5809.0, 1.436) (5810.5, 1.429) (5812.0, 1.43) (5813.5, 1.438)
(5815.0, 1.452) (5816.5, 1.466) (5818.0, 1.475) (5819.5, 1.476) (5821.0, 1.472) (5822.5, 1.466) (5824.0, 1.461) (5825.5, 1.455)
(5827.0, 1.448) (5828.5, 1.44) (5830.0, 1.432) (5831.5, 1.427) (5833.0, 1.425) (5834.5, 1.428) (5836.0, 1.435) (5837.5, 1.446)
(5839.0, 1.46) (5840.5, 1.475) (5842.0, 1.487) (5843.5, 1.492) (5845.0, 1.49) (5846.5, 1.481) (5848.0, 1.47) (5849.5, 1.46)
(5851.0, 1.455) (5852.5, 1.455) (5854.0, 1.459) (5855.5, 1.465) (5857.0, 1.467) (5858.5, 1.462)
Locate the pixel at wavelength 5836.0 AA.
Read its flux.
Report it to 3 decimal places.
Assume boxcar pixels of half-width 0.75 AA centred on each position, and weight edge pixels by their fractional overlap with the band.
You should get 1.435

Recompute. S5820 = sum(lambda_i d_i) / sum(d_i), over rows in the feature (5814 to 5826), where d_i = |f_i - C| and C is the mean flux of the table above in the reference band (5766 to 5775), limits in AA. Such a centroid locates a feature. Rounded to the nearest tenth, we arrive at 5819.6 AA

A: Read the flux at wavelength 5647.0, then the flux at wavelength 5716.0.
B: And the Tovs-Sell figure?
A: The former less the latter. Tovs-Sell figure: 0.24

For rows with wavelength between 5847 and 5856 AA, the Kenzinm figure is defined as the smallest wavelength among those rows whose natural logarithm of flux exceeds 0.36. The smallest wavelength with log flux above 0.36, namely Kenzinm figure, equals 5848.0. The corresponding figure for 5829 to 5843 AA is 5836.0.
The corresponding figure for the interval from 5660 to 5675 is 5660.5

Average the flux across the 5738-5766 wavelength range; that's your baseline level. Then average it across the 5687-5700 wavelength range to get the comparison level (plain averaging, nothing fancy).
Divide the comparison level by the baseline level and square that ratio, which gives 2.8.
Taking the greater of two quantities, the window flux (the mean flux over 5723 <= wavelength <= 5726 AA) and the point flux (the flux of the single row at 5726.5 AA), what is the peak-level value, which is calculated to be 1.50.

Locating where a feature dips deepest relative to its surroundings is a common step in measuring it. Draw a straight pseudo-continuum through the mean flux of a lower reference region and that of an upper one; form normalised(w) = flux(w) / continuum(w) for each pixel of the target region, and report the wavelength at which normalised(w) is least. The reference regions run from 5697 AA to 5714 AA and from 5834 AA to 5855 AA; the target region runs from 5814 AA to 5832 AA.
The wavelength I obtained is 5815.0 AA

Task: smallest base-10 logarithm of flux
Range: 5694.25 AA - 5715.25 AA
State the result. 0.1623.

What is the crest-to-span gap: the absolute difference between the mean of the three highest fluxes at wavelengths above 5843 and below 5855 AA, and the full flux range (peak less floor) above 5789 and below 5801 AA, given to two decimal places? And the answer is 1.42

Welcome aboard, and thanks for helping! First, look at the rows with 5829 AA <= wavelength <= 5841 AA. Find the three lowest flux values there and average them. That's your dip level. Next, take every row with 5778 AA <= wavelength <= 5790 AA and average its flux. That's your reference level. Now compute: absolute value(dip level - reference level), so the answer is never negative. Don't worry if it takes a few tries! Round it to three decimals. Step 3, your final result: 0.026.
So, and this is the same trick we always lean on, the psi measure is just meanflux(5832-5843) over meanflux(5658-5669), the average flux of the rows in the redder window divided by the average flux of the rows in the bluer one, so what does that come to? 1.01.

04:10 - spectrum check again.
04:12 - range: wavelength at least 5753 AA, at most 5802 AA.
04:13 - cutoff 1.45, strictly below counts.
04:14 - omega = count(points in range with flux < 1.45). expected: 20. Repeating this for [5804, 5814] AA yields 5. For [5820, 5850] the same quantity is 8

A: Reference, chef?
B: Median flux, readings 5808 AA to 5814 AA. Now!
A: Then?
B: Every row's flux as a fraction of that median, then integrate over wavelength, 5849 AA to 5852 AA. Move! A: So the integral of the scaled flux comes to 3.05 AA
